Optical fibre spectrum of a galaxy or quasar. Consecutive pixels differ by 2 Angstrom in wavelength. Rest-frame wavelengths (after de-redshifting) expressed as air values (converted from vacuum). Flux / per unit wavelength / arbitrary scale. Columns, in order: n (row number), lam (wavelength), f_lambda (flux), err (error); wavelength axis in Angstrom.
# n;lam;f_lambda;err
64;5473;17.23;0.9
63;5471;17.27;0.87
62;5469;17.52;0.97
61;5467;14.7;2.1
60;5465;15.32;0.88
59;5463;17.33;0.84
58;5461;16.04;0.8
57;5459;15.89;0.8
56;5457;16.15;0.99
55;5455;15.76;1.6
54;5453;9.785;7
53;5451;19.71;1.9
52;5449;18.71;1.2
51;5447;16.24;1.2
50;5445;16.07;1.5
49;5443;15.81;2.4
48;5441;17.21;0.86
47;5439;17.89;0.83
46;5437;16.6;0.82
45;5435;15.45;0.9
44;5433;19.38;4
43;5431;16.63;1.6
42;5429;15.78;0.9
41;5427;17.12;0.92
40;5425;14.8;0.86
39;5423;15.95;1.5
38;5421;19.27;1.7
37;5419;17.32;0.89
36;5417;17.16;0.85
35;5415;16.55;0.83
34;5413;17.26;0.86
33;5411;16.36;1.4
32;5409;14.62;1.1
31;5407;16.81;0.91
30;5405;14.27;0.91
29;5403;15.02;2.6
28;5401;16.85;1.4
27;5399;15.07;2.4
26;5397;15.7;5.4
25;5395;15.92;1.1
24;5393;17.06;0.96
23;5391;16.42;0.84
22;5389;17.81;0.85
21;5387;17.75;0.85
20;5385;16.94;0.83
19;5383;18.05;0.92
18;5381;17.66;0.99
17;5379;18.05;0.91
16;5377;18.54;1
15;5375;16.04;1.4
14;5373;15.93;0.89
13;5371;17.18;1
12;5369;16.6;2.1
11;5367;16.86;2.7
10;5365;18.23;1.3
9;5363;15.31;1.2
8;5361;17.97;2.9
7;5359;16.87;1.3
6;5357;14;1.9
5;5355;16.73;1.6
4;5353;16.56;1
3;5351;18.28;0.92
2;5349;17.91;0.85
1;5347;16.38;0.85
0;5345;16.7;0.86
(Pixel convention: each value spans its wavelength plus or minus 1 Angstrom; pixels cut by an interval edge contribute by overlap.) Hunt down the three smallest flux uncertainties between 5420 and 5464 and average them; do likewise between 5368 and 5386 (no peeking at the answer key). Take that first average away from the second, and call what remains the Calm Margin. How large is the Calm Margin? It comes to 0.07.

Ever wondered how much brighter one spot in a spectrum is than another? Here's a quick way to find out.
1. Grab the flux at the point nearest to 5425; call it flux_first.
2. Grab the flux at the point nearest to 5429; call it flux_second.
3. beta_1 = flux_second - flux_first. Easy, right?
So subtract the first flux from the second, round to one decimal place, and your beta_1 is 1.0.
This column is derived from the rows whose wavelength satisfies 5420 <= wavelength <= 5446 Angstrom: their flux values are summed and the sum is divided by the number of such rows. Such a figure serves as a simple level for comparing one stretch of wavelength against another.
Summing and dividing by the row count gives 16.77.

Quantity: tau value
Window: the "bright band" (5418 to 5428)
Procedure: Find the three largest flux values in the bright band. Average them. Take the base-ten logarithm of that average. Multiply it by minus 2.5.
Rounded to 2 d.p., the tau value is -3.13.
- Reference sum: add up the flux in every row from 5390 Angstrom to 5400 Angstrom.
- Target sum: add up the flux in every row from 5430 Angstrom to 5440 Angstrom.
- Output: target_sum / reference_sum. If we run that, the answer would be 1.07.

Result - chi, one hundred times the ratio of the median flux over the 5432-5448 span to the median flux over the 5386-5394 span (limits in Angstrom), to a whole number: 94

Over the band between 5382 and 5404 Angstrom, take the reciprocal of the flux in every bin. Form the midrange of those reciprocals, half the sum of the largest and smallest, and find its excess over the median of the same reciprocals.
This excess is 0.0016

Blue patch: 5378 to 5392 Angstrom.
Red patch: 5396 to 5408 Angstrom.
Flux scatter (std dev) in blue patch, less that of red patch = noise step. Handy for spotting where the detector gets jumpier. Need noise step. -0.4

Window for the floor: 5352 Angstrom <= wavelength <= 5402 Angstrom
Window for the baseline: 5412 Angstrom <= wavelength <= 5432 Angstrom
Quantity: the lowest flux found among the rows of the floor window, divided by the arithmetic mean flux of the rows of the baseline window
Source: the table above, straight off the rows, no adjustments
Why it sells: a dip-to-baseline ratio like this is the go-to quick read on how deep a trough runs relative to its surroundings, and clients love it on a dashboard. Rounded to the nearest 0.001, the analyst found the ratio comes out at 0.834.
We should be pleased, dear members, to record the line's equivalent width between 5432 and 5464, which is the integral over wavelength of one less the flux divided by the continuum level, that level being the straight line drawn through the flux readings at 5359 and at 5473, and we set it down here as 1.2 Angstrom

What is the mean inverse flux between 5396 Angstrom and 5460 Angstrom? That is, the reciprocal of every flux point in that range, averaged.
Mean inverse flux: 0.0621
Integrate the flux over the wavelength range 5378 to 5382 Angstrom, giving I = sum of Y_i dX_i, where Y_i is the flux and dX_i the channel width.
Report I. 71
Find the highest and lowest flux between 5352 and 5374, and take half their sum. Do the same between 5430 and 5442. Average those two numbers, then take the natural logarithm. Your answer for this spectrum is 2.82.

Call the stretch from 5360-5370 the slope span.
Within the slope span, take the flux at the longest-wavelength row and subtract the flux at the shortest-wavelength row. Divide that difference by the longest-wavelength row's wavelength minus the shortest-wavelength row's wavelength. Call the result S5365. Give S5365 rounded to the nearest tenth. -0.2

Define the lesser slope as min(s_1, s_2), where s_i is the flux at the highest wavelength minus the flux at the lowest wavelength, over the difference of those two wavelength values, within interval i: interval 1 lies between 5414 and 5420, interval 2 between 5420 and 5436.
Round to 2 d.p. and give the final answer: -0.27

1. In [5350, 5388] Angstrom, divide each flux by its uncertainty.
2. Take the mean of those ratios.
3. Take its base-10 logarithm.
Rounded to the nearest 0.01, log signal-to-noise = 1.17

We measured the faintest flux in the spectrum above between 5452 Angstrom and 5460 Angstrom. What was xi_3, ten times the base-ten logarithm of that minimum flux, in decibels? 9.9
